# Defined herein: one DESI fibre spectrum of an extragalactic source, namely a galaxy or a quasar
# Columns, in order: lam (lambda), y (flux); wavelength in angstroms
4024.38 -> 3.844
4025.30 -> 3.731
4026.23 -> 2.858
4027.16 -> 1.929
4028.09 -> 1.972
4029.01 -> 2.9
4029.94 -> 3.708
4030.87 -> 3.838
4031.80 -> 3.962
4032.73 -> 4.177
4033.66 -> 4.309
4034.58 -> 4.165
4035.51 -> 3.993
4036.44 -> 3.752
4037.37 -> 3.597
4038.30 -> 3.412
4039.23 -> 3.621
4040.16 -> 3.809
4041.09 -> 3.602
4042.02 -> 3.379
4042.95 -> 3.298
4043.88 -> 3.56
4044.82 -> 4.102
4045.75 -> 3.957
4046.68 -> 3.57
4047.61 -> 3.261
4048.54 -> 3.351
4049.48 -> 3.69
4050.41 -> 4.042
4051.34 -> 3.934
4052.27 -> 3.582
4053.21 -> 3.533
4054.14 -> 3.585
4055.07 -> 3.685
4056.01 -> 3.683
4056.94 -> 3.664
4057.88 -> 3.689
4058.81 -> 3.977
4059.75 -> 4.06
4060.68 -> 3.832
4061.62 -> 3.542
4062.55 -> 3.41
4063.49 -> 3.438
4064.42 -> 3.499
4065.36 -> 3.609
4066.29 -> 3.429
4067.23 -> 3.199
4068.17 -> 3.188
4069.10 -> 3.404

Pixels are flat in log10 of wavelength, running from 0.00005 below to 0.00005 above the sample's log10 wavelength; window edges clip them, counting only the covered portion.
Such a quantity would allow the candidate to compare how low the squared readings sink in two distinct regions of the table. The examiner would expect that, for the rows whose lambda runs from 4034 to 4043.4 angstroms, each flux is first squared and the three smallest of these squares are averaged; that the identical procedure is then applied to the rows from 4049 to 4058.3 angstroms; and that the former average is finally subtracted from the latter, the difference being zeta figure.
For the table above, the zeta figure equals 1.4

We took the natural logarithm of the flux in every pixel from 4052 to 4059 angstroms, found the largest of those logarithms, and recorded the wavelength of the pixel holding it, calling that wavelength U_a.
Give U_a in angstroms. 4058.81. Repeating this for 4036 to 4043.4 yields 4040.16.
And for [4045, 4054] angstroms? 4050.41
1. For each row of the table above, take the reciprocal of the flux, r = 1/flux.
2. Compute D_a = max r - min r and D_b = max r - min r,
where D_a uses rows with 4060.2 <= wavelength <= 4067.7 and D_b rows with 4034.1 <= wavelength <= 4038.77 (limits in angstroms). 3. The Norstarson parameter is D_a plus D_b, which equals 0.10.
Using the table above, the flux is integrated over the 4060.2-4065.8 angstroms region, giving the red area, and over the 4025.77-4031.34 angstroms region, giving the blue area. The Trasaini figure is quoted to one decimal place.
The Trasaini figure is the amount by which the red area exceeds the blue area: 4.0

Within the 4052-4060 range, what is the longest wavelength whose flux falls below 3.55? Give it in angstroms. 4053.21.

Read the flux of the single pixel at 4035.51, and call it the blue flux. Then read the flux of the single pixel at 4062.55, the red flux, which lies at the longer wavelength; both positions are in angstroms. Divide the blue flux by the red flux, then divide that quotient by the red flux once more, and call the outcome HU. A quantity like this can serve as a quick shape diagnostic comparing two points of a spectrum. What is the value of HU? 0.343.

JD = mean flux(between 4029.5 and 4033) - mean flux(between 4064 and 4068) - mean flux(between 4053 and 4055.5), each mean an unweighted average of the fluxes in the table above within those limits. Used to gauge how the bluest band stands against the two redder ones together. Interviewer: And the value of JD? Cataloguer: -3.1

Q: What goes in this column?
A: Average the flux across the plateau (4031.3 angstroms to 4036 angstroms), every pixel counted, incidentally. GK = 4.12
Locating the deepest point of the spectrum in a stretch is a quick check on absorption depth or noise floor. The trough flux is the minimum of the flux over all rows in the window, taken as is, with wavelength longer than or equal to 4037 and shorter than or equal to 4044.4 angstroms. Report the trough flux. 3.298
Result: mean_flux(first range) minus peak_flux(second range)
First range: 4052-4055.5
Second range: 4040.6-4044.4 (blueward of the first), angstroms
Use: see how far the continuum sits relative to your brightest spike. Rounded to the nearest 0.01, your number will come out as -0.01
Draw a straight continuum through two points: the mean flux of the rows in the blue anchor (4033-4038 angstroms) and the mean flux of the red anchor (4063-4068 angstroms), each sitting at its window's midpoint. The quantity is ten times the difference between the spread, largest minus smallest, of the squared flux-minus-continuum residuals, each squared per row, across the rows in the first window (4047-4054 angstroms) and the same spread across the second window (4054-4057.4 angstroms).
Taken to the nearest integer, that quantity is 2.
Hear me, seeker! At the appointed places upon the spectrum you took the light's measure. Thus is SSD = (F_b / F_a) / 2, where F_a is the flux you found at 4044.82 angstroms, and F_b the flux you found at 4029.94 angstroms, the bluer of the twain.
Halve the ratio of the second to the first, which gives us 0.45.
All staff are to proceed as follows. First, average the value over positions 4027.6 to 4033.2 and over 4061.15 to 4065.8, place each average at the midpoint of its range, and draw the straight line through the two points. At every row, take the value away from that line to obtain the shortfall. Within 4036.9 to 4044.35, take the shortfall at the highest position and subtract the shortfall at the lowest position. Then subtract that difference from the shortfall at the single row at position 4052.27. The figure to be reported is -0.16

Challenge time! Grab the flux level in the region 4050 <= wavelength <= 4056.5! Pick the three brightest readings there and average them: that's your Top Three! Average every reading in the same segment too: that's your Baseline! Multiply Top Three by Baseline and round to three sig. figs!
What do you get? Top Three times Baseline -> 14.5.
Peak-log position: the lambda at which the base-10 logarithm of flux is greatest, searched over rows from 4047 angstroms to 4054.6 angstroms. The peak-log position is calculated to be 4050.41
